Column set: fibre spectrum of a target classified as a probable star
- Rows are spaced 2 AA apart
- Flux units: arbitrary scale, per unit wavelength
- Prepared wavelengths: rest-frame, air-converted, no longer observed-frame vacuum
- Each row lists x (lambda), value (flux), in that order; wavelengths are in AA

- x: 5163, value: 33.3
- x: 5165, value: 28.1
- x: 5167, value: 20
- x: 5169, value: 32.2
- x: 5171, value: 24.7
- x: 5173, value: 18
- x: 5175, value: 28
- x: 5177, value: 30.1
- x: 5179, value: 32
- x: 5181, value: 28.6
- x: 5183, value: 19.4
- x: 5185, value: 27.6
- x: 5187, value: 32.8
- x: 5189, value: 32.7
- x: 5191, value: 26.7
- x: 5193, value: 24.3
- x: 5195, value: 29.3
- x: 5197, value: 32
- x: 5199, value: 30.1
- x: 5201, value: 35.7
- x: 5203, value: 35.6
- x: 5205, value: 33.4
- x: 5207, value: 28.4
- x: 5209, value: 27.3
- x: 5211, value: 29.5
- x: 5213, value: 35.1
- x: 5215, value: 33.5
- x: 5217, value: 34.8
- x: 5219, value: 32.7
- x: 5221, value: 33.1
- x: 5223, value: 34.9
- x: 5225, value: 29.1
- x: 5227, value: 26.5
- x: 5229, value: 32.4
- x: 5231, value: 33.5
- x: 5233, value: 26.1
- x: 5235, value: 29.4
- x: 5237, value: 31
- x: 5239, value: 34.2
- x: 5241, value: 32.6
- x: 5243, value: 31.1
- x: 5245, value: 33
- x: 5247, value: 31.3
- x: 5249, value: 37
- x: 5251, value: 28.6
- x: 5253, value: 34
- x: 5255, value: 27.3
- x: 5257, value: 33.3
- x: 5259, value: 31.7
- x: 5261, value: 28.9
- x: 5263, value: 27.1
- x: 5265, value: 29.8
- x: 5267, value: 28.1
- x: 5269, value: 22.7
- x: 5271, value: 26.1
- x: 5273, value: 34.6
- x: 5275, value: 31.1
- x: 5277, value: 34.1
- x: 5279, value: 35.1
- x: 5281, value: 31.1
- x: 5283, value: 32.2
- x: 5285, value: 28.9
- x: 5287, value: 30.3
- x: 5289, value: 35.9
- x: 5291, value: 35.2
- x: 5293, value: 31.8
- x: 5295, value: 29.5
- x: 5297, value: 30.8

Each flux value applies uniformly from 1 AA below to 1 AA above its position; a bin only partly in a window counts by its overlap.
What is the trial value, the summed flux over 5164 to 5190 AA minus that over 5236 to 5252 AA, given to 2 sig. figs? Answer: 95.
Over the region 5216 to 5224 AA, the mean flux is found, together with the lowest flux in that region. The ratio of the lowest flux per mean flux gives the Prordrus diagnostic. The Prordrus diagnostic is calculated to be 0.97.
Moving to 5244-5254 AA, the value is 0.87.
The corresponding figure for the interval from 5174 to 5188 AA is 0.68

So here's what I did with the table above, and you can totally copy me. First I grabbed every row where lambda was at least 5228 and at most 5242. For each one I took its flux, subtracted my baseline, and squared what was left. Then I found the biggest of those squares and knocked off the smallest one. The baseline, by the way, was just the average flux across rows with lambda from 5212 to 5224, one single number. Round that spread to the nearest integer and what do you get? 63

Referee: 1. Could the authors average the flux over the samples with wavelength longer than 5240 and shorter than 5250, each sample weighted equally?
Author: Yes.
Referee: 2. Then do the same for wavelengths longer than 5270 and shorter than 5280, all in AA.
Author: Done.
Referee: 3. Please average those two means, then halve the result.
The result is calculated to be 16.3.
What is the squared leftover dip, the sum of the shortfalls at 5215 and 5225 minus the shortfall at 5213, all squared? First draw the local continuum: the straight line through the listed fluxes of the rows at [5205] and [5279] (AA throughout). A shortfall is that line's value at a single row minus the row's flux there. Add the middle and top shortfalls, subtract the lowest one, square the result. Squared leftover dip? 41.0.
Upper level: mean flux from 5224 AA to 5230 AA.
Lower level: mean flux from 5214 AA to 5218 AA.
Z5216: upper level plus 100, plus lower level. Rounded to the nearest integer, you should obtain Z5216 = 163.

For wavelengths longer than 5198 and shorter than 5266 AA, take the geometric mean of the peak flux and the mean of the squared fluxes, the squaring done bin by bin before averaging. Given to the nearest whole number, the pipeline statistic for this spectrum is 193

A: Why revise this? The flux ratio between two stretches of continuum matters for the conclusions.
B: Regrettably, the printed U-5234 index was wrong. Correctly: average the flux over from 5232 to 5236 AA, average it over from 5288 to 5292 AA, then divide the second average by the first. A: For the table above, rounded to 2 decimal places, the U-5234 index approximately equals 1.28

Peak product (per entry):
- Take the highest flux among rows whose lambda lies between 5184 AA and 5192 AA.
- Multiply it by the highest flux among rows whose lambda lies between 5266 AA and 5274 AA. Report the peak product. 1135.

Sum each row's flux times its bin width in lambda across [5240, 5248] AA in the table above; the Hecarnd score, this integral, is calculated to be 256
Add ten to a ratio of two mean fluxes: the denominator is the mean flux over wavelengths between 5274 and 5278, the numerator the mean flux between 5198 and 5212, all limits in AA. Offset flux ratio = 11.0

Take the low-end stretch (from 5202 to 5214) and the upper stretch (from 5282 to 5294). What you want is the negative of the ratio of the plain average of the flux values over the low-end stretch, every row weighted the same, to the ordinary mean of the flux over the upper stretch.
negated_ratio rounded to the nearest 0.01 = -0.97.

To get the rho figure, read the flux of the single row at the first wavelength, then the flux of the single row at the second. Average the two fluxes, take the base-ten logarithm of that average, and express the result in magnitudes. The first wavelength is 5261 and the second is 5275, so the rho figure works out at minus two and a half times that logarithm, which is -3.69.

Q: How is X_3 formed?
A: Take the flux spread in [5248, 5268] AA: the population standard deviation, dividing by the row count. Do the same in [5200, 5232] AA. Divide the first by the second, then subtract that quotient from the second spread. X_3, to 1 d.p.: 1.9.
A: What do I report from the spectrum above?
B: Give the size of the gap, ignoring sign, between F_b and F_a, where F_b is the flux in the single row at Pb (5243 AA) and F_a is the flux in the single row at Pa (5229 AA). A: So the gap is 1.3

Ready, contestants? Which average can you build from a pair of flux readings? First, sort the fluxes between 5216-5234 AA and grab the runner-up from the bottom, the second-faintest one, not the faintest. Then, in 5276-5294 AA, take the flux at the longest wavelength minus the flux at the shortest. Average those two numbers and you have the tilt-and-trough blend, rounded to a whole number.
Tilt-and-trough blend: 12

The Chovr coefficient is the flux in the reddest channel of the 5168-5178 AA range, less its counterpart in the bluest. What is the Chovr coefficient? -2.1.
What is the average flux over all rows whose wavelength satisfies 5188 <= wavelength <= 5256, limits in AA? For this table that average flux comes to 31.4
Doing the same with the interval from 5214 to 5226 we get 33.0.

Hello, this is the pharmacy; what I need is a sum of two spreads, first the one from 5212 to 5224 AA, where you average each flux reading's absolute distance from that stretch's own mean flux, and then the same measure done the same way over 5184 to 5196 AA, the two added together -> 3.6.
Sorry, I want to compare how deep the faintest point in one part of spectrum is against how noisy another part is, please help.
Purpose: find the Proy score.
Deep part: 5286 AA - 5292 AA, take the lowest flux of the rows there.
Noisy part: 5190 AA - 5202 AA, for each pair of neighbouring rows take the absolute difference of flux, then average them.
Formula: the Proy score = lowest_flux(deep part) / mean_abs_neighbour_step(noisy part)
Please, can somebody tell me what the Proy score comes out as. 8.6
